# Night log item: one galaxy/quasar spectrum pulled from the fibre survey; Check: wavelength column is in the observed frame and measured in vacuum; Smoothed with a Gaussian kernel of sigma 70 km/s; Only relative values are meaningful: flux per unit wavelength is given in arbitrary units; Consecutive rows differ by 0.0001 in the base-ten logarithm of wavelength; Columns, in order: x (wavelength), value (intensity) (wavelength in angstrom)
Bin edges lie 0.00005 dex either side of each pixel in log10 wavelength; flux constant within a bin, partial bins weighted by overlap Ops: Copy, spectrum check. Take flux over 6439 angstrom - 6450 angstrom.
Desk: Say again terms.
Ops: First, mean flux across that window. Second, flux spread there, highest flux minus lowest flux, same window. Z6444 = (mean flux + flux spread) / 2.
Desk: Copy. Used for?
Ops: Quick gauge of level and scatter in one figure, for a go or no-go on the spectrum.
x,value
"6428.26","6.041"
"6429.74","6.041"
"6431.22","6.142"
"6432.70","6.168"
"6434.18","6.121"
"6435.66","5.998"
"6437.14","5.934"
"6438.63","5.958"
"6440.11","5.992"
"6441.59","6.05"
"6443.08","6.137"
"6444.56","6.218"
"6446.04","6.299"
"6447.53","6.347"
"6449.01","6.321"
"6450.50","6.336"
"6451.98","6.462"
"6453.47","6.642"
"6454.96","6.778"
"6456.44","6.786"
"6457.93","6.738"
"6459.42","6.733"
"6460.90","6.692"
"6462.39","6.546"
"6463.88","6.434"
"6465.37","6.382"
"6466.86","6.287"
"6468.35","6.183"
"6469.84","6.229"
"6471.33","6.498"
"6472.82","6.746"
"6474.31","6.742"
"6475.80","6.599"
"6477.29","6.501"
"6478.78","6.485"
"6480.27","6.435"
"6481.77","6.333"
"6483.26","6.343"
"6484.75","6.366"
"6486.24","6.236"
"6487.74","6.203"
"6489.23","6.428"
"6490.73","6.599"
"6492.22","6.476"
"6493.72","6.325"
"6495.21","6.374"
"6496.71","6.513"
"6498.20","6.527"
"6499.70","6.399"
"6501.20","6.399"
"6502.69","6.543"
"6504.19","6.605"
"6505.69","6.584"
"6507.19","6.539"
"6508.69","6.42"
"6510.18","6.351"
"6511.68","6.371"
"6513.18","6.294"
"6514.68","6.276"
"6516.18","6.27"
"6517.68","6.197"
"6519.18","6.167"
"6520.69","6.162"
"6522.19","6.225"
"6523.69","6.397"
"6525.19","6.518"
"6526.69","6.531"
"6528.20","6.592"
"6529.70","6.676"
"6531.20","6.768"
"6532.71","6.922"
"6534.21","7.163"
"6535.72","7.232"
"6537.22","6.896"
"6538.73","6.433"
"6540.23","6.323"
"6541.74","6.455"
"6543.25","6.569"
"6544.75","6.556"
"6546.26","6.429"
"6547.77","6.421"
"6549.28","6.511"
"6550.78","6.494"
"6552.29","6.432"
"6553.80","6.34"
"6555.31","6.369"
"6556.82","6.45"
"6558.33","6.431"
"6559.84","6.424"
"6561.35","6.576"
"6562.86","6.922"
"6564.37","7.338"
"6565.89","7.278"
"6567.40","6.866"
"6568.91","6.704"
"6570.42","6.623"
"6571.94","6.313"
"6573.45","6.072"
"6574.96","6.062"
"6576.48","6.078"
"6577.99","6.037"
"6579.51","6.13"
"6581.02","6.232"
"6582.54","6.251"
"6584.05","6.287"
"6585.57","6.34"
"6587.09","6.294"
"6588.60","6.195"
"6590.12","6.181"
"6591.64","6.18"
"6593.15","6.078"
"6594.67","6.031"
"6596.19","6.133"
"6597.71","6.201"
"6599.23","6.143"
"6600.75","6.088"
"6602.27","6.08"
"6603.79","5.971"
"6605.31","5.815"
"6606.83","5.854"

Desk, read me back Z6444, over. 3.27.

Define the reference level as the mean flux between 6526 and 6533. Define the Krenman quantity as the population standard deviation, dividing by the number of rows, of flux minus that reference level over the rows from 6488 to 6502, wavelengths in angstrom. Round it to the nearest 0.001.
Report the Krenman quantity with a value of 0.082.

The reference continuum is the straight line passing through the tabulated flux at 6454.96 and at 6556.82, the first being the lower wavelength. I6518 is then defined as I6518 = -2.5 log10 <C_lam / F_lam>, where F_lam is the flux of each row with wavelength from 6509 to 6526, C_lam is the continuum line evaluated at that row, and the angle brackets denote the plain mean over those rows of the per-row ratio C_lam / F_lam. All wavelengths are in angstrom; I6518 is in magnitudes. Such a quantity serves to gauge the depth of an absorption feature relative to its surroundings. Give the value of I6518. -0.048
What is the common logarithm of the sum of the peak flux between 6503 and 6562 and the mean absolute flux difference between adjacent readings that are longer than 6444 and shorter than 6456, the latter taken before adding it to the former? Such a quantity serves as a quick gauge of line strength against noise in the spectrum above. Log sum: 0.86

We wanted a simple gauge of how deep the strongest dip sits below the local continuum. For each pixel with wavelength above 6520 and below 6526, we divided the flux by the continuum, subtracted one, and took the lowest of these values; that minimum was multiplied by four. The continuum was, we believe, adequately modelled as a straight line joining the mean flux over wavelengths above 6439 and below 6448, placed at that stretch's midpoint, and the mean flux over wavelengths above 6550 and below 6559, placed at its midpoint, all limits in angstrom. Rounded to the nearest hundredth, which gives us -0.11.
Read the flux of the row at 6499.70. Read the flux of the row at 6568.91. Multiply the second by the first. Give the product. 42.9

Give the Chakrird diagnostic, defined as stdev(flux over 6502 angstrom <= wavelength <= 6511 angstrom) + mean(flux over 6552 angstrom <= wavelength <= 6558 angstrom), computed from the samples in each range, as 6.49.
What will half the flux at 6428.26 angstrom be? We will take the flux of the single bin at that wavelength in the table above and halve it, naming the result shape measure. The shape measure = 3.02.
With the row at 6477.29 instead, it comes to 3.25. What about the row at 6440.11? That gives 3.00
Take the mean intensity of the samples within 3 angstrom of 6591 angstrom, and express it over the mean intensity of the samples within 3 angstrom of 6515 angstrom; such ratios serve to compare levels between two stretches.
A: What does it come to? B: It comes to 0.98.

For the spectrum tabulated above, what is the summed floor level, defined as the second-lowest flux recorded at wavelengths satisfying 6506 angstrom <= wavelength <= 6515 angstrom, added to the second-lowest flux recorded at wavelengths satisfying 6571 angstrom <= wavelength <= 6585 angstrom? 12.4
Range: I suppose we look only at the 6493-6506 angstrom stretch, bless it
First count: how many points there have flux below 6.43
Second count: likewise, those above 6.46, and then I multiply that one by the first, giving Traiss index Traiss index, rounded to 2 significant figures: 20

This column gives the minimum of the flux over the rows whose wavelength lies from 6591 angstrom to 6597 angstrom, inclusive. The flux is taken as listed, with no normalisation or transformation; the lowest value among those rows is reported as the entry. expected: 6.031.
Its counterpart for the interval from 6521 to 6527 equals 6.225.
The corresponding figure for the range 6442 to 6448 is 6.137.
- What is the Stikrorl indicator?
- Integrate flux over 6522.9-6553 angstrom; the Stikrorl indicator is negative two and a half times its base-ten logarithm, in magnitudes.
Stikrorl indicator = -5.75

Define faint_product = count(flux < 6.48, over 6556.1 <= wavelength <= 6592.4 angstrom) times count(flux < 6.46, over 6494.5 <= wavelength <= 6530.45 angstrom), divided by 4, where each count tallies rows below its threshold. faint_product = 59.5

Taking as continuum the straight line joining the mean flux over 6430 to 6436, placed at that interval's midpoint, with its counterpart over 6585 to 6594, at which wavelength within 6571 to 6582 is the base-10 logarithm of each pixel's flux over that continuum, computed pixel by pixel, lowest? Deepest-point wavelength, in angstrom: 6577.99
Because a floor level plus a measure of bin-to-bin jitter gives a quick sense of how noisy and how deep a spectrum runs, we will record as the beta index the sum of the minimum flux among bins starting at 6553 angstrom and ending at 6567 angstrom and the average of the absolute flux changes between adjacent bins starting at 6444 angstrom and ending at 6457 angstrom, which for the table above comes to 6.42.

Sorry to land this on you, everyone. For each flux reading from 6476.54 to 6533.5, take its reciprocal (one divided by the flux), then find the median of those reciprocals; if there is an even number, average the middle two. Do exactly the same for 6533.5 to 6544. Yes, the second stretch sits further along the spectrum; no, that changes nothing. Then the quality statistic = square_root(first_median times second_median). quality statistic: 0.154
